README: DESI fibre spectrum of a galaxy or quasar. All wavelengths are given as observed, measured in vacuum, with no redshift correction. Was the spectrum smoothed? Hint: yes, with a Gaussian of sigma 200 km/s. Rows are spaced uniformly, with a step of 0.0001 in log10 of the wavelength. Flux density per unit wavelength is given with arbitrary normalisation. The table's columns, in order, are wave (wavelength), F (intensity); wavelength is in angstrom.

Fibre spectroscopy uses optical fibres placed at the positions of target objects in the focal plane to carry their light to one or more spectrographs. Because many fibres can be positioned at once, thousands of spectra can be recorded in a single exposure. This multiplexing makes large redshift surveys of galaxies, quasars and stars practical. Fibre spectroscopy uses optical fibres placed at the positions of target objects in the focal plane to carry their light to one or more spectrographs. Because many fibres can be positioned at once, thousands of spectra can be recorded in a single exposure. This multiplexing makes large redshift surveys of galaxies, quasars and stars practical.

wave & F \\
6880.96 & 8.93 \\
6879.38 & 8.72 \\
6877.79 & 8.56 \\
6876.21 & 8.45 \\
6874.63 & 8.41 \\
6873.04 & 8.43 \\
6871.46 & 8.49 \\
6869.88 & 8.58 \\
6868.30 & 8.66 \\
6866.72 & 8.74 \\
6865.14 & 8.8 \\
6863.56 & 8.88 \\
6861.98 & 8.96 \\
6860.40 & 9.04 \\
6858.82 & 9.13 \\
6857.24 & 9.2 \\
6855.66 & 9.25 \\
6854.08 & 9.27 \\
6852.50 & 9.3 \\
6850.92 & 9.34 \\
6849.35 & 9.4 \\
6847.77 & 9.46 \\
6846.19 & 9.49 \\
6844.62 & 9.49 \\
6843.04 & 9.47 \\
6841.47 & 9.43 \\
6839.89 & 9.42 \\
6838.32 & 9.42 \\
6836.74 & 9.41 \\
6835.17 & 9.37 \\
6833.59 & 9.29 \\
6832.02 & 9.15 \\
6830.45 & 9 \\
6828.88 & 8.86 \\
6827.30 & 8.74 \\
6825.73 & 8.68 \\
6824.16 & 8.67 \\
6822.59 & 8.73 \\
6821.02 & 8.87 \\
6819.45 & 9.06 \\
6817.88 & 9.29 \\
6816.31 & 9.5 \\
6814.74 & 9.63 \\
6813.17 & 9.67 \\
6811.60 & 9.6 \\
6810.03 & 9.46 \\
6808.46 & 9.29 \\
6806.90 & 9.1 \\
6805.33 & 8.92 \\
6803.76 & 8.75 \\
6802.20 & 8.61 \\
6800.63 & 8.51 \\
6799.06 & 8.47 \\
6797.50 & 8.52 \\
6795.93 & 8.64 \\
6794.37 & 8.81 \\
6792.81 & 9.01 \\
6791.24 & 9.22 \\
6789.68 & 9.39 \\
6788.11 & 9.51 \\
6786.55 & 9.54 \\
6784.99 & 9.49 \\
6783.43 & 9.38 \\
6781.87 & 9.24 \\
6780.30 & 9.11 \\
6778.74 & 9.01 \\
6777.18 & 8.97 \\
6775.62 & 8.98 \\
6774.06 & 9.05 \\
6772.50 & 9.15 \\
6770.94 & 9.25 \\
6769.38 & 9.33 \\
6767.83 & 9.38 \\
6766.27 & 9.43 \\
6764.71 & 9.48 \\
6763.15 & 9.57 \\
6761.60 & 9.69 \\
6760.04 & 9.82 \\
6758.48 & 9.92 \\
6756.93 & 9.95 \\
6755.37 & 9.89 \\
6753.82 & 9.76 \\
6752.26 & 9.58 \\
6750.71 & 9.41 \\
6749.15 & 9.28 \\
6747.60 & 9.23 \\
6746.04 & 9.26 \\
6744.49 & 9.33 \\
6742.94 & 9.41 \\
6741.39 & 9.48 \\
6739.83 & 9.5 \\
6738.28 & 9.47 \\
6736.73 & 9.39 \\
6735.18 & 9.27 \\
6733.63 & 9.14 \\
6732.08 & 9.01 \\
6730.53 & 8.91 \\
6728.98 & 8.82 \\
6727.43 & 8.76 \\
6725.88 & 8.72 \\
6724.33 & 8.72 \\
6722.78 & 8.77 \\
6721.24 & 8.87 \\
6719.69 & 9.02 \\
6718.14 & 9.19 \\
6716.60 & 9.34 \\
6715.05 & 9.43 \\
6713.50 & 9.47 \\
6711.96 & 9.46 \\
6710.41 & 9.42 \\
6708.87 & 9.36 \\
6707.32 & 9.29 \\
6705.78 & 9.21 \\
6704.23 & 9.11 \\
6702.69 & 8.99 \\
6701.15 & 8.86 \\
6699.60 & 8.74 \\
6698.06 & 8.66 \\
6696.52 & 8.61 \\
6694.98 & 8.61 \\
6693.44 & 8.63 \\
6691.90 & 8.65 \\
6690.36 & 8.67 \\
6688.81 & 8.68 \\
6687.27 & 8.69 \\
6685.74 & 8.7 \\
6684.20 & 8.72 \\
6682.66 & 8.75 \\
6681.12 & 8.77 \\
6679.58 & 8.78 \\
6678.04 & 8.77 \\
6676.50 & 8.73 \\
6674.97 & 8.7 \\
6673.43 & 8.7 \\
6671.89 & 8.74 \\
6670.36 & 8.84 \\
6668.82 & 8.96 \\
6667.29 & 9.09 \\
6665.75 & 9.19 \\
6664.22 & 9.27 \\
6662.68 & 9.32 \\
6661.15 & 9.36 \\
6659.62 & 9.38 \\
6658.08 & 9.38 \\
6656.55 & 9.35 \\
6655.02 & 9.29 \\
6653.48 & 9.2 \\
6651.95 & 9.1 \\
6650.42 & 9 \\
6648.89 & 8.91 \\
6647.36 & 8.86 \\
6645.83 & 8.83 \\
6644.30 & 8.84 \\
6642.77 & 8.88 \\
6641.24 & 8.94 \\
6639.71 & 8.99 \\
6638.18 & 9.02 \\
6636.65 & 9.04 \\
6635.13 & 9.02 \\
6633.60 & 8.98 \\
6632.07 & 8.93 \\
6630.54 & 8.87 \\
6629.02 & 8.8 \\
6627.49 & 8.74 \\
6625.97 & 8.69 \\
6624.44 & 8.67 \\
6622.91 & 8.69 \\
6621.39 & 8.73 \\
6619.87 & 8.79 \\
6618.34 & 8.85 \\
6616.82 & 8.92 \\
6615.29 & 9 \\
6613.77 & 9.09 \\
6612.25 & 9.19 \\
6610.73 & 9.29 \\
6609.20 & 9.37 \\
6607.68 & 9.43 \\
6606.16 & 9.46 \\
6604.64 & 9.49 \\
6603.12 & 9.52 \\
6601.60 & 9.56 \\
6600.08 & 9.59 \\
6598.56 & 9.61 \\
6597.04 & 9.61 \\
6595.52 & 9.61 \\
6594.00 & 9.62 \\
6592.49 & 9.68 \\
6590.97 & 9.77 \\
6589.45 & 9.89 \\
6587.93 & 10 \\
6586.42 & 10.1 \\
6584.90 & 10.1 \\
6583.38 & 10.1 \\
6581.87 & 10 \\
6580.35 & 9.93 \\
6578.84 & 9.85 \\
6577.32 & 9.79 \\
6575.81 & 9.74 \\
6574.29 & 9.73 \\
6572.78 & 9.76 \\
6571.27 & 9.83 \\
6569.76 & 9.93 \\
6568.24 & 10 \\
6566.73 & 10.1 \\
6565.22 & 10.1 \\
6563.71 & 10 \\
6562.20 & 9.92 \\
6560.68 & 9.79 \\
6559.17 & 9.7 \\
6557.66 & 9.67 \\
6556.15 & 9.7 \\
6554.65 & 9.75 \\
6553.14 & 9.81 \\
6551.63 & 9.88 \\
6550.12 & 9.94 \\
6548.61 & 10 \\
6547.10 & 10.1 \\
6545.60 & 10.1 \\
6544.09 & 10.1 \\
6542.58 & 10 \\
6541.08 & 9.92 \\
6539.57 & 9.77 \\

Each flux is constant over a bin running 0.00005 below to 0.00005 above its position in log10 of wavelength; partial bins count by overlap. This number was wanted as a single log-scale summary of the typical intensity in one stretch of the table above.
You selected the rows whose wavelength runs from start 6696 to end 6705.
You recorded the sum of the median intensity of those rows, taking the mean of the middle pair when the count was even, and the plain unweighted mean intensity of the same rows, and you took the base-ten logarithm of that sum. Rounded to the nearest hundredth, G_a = 1.25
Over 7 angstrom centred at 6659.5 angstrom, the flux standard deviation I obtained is 0.02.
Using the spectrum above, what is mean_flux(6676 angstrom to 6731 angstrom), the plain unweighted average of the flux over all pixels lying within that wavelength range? 8.91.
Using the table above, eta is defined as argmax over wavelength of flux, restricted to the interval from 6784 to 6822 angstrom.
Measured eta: 6813.17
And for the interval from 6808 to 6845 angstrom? 6813.17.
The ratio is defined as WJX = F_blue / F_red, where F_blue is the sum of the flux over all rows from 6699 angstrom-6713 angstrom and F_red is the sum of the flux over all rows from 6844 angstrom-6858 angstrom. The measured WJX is 0.98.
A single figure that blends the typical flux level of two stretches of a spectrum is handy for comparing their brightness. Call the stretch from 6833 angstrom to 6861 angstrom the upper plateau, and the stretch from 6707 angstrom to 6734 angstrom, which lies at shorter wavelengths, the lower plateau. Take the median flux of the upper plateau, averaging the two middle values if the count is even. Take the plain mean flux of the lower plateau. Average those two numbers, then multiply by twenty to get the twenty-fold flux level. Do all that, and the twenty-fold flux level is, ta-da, 185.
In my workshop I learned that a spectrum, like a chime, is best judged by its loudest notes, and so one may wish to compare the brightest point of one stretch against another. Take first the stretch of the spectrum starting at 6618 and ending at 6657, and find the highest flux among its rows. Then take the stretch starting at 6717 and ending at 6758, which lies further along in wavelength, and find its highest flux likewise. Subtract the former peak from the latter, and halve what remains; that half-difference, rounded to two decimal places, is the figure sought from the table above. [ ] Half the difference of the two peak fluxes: 0.30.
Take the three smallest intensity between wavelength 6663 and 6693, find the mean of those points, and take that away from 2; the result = -6.67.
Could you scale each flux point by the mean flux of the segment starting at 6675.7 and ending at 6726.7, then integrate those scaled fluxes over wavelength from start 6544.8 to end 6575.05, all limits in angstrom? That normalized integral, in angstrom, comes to 33.5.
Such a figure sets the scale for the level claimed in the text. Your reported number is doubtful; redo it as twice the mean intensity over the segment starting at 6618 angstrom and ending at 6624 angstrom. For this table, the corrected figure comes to 17.5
